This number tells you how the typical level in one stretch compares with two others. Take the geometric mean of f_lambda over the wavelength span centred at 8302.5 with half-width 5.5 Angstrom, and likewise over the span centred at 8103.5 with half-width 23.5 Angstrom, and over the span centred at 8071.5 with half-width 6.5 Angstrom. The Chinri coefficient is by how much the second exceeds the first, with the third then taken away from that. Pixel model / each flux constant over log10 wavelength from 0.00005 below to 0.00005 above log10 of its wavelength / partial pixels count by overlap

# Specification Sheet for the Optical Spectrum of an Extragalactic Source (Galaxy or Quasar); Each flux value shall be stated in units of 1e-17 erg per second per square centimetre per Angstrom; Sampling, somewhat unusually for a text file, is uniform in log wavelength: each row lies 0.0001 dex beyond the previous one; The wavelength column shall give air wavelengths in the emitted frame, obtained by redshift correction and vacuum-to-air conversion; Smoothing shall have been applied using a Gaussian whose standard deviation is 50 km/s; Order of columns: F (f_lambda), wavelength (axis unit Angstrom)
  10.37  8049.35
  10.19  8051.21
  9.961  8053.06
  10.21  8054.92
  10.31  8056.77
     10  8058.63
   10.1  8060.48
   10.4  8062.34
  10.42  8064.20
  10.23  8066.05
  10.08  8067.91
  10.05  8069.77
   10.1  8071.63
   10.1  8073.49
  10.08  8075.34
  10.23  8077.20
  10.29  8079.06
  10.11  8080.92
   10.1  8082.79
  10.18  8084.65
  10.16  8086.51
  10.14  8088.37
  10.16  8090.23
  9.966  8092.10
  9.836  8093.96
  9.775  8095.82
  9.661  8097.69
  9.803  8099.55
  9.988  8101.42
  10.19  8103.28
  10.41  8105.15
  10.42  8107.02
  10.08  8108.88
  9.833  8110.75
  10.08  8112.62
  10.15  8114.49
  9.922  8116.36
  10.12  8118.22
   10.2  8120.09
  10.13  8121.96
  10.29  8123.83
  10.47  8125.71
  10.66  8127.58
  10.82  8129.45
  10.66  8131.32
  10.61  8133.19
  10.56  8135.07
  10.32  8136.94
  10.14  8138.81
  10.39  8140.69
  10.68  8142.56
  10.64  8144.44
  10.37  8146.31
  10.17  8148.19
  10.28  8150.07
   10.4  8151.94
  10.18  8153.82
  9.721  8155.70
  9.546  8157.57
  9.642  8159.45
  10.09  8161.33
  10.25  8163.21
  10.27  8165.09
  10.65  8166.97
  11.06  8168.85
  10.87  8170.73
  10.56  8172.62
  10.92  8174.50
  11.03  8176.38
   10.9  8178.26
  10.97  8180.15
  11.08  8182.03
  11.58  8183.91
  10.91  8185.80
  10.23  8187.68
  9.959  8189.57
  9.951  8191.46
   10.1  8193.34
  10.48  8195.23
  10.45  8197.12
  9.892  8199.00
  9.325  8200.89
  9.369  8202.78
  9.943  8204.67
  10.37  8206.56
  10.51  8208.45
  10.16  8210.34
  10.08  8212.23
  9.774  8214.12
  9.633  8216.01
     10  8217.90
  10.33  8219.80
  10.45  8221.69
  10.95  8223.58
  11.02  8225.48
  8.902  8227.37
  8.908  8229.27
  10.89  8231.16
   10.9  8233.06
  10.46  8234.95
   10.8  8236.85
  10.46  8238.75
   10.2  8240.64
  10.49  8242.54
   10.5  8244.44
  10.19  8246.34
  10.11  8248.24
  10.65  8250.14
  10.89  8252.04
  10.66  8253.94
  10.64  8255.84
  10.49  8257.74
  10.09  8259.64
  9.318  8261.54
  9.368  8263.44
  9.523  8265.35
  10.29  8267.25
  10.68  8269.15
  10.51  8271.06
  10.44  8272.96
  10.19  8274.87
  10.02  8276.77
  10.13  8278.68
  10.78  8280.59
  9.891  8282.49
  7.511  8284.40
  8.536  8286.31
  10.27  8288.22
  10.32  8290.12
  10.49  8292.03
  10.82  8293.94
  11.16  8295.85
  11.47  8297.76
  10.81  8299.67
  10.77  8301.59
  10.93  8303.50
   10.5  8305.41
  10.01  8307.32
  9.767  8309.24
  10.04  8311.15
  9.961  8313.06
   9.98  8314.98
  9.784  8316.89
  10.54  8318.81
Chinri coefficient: -10.8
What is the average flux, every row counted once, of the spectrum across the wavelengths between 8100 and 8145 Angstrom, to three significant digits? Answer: 10.3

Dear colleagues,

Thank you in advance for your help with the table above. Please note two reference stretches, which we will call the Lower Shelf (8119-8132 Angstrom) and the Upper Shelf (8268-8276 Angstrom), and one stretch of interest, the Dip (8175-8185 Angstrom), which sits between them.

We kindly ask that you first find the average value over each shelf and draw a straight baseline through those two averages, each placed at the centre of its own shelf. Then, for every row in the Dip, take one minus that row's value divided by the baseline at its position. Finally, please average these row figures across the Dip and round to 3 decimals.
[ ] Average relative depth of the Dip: -0.062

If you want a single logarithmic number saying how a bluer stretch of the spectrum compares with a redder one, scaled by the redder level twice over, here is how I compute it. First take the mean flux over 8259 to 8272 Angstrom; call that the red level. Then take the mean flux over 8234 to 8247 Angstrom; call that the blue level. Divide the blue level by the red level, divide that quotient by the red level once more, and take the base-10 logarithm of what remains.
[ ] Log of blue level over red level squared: -0.98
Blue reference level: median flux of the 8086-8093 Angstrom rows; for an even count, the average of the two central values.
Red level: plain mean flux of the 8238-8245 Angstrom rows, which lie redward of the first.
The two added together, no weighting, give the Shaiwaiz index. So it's 20.6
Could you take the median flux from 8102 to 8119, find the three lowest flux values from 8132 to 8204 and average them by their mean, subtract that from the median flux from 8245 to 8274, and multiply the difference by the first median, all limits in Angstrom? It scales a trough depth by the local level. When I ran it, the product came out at 10.4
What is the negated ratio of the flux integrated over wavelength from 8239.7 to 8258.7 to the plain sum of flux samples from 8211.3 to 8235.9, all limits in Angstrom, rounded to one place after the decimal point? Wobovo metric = -1.5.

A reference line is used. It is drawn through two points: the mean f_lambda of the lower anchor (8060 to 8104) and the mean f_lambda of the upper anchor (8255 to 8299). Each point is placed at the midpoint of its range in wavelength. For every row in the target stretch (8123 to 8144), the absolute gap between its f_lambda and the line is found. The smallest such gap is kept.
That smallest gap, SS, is 0.04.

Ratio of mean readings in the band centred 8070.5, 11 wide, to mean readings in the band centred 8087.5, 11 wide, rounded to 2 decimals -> 1.00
